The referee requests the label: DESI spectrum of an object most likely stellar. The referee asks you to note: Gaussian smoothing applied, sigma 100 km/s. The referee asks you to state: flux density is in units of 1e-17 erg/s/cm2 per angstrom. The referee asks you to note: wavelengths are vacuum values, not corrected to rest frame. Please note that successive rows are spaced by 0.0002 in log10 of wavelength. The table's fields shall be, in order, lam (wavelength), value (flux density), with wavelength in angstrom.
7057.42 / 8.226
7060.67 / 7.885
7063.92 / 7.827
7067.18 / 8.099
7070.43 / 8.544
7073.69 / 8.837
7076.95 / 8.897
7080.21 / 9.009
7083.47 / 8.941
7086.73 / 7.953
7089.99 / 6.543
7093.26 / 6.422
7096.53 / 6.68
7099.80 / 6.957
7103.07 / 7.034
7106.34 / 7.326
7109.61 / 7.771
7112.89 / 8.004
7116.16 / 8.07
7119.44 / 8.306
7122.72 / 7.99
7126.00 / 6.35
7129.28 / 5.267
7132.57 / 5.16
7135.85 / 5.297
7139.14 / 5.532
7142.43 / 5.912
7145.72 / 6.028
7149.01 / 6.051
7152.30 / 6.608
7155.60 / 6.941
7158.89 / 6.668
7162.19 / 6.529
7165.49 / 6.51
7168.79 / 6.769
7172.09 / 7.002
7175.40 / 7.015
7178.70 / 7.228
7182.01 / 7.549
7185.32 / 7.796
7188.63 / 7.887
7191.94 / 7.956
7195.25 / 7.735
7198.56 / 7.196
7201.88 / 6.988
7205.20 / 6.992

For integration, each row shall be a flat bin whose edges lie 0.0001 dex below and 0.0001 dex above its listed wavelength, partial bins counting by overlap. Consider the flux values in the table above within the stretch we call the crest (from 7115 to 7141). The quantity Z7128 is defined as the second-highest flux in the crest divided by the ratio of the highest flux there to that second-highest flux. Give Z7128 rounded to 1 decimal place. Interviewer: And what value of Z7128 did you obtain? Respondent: 7.8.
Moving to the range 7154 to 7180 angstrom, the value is 6.8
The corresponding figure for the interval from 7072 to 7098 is 8.9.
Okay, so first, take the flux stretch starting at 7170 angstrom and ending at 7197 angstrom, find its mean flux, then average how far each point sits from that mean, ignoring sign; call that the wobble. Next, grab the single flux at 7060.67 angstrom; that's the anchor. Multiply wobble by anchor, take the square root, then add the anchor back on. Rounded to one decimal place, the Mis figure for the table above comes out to 9.5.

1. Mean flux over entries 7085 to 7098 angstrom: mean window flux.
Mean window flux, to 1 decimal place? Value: 6.9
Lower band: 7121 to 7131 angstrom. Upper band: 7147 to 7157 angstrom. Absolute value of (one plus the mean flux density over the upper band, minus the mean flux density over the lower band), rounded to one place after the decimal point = 1.0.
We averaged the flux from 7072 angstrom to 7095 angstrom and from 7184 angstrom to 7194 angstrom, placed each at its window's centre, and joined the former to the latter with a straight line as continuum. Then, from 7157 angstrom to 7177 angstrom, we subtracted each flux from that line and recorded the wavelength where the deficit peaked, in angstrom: 7165.49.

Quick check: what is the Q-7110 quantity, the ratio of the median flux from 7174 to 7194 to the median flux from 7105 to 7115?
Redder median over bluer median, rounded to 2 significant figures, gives 0.99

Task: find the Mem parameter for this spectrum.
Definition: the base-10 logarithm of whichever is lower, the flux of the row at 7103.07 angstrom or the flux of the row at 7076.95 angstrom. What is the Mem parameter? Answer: 0.85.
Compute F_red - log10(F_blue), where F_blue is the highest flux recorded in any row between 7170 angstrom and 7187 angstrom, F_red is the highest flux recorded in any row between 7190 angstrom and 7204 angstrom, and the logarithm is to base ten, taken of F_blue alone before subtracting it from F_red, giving 7.1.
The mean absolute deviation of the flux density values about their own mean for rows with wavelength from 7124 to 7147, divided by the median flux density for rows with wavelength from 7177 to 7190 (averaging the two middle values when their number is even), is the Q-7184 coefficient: 0.050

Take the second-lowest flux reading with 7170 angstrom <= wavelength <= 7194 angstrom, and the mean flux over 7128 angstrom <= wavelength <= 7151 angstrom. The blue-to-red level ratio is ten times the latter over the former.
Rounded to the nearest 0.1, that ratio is 8.0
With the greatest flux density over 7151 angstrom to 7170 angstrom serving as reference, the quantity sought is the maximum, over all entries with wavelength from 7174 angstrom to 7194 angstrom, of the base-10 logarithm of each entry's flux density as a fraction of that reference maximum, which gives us 0.06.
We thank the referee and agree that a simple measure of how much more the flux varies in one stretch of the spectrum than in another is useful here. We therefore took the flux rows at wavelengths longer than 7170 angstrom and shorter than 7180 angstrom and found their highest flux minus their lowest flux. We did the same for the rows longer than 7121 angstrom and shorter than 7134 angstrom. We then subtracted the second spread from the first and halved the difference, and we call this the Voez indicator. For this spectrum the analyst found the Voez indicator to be -1.3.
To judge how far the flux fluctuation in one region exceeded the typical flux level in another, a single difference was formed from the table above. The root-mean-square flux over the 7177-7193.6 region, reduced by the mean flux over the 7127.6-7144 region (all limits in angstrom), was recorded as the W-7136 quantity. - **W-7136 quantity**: 2.3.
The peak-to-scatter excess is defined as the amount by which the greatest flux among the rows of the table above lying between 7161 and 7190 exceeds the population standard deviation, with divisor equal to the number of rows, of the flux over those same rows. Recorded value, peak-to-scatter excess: 7.4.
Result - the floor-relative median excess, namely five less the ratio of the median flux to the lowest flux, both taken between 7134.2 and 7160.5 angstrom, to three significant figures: 3.86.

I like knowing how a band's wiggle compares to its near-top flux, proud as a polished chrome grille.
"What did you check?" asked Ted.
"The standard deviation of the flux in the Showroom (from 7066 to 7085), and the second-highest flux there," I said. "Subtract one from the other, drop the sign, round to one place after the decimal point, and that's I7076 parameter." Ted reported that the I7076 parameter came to 8.6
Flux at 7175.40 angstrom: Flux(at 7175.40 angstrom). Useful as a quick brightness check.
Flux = 7.015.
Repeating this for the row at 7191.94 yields 7.956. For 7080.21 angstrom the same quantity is 9.009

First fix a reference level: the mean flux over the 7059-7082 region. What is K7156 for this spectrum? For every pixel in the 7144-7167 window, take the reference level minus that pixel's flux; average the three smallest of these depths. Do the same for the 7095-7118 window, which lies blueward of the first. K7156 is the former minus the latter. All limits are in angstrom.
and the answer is 1.2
